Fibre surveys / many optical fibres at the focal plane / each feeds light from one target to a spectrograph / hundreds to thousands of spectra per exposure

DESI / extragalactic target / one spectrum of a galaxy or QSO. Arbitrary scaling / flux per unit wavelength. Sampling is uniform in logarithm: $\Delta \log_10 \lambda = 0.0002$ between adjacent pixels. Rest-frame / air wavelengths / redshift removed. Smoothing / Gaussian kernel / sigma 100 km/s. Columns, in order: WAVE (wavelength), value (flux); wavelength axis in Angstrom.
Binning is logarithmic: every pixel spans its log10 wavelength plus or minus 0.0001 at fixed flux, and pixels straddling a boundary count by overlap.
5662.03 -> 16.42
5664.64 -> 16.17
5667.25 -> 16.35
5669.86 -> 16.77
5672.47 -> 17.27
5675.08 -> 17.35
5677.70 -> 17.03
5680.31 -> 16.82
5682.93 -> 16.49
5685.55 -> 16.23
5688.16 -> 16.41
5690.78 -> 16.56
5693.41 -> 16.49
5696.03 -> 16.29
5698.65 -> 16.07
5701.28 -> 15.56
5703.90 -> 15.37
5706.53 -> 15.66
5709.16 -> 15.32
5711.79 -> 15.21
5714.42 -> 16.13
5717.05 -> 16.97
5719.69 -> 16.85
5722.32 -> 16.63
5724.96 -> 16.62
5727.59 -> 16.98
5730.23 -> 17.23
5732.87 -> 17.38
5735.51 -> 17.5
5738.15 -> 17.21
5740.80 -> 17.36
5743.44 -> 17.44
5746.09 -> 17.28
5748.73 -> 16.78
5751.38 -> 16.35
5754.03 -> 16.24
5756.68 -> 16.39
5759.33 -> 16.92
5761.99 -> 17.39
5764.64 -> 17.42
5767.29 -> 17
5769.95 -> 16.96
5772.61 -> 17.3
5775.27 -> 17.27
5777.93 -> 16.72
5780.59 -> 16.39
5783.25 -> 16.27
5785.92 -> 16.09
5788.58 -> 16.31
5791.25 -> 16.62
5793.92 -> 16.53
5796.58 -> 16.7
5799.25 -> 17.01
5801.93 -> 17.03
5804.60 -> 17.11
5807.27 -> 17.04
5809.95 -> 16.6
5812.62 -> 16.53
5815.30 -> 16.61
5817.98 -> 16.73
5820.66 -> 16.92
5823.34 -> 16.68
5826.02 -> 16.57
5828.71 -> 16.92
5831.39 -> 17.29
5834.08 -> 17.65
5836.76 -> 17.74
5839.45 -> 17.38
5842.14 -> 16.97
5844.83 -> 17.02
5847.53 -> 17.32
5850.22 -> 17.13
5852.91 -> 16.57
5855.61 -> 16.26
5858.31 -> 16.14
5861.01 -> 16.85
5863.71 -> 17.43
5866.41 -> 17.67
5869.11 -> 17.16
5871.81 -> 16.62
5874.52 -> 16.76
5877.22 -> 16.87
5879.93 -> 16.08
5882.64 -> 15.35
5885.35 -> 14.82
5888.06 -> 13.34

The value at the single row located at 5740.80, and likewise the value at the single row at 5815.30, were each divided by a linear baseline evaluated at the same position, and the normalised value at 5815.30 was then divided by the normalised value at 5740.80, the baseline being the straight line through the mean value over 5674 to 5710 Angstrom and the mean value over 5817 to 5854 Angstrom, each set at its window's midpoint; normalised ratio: 0.93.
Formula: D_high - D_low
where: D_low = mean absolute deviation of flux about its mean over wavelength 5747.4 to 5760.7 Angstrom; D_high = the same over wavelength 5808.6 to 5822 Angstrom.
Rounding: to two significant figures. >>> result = -0.13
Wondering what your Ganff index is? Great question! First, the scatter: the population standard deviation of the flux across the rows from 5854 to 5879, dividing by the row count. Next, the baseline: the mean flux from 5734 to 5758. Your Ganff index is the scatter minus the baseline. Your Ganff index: -16.48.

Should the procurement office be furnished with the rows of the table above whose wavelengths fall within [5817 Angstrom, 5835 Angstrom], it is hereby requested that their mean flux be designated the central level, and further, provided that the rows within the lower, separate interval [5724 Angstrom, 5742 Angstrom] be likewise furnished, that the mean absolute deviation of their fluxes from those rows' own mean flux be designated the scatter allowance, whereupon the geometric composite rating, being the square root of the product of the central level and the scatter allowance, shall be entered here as 1.9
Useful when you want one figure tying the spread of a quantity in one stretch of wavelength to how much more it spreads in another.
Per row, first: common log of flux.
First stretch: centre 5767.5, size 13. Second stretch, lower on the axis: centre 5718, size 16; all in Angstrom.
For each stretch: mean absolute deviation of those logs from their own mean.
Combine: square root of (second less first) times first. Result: 0.0063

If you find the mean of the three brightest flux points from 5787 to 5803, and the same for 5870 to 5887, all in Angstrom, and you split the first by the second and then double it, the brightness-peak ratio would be 2.02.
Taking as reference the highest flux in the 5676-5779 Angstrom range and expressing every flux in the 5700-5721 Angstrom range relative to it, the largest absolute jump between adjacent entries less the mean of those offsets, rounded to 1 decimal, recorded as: 2.5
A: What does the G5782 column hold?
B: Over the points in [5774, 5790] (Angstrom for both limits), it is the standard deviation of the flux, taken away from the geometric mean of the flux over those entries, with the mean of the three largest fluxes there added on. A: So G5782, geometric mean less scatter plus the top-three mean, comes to 32.9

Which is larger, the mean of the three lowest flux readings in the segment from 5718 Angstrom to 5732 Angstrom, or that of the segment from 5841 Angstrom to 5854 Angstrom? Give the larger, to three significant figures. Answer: 16.9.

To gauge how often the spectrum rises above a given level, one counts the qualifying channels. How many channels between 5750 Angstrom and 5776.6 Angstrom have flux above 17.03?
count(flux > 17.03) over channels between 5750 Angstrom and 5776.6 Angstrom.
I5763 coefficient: 4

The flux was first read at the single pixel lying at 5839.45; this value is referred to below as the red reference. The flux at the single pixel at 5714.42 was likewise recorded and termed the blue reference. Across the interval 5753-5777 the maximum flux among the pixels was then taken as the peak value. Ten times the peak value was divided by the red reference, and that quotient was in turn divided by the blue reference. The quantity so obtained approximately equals 0.621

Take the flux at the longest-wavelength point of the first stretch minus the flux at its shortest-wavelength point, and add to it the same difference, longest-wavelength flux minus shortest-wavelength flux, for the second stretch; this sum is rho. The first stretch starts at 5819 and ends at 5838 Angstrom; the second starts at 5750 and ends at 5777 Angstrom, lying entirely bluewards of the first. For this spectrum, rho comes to 1.7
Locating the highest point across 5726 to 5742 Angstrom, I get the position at 5735.51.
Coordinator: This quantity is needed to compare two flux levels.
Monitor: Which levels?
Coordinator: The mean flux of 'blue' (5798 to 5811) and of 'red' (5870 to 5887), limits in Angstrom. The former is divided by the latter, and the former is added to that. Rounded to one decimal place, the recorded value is 18.0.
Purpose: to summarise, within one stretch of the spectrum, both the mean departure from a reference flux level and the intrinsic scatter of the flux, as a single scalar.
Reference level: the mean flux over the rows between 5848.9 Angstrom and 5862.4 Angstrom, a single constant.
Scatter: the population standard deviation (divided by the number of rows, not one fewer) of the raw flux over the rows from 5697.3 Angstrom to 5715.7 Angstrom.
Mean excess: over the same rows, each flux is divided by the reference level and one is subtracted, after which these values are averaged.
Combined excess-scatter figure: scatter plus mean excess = 0.28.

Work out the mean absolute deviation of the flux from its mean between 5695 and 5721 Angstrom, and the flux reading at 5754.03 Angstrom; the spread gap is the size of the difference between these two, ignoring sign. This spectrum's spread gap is 15.7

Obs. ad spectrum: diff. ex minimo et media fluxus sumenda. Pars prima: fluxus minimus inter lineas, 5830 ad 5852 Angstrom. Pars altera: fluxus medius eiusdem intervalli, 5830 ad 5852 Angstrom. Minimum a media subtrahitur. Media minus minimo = 0.3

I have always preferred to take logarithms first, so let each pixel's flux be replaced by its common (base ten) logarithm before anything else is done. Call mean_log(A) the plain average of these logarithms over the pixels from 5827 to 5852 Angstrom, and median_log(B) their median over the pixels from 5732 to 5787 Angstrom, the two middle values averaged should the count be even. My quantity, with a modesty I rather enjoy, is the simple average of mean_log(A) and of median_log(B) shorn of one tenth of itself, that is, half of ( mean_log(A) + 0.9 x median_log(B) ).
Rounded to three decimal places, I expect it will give 1.172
